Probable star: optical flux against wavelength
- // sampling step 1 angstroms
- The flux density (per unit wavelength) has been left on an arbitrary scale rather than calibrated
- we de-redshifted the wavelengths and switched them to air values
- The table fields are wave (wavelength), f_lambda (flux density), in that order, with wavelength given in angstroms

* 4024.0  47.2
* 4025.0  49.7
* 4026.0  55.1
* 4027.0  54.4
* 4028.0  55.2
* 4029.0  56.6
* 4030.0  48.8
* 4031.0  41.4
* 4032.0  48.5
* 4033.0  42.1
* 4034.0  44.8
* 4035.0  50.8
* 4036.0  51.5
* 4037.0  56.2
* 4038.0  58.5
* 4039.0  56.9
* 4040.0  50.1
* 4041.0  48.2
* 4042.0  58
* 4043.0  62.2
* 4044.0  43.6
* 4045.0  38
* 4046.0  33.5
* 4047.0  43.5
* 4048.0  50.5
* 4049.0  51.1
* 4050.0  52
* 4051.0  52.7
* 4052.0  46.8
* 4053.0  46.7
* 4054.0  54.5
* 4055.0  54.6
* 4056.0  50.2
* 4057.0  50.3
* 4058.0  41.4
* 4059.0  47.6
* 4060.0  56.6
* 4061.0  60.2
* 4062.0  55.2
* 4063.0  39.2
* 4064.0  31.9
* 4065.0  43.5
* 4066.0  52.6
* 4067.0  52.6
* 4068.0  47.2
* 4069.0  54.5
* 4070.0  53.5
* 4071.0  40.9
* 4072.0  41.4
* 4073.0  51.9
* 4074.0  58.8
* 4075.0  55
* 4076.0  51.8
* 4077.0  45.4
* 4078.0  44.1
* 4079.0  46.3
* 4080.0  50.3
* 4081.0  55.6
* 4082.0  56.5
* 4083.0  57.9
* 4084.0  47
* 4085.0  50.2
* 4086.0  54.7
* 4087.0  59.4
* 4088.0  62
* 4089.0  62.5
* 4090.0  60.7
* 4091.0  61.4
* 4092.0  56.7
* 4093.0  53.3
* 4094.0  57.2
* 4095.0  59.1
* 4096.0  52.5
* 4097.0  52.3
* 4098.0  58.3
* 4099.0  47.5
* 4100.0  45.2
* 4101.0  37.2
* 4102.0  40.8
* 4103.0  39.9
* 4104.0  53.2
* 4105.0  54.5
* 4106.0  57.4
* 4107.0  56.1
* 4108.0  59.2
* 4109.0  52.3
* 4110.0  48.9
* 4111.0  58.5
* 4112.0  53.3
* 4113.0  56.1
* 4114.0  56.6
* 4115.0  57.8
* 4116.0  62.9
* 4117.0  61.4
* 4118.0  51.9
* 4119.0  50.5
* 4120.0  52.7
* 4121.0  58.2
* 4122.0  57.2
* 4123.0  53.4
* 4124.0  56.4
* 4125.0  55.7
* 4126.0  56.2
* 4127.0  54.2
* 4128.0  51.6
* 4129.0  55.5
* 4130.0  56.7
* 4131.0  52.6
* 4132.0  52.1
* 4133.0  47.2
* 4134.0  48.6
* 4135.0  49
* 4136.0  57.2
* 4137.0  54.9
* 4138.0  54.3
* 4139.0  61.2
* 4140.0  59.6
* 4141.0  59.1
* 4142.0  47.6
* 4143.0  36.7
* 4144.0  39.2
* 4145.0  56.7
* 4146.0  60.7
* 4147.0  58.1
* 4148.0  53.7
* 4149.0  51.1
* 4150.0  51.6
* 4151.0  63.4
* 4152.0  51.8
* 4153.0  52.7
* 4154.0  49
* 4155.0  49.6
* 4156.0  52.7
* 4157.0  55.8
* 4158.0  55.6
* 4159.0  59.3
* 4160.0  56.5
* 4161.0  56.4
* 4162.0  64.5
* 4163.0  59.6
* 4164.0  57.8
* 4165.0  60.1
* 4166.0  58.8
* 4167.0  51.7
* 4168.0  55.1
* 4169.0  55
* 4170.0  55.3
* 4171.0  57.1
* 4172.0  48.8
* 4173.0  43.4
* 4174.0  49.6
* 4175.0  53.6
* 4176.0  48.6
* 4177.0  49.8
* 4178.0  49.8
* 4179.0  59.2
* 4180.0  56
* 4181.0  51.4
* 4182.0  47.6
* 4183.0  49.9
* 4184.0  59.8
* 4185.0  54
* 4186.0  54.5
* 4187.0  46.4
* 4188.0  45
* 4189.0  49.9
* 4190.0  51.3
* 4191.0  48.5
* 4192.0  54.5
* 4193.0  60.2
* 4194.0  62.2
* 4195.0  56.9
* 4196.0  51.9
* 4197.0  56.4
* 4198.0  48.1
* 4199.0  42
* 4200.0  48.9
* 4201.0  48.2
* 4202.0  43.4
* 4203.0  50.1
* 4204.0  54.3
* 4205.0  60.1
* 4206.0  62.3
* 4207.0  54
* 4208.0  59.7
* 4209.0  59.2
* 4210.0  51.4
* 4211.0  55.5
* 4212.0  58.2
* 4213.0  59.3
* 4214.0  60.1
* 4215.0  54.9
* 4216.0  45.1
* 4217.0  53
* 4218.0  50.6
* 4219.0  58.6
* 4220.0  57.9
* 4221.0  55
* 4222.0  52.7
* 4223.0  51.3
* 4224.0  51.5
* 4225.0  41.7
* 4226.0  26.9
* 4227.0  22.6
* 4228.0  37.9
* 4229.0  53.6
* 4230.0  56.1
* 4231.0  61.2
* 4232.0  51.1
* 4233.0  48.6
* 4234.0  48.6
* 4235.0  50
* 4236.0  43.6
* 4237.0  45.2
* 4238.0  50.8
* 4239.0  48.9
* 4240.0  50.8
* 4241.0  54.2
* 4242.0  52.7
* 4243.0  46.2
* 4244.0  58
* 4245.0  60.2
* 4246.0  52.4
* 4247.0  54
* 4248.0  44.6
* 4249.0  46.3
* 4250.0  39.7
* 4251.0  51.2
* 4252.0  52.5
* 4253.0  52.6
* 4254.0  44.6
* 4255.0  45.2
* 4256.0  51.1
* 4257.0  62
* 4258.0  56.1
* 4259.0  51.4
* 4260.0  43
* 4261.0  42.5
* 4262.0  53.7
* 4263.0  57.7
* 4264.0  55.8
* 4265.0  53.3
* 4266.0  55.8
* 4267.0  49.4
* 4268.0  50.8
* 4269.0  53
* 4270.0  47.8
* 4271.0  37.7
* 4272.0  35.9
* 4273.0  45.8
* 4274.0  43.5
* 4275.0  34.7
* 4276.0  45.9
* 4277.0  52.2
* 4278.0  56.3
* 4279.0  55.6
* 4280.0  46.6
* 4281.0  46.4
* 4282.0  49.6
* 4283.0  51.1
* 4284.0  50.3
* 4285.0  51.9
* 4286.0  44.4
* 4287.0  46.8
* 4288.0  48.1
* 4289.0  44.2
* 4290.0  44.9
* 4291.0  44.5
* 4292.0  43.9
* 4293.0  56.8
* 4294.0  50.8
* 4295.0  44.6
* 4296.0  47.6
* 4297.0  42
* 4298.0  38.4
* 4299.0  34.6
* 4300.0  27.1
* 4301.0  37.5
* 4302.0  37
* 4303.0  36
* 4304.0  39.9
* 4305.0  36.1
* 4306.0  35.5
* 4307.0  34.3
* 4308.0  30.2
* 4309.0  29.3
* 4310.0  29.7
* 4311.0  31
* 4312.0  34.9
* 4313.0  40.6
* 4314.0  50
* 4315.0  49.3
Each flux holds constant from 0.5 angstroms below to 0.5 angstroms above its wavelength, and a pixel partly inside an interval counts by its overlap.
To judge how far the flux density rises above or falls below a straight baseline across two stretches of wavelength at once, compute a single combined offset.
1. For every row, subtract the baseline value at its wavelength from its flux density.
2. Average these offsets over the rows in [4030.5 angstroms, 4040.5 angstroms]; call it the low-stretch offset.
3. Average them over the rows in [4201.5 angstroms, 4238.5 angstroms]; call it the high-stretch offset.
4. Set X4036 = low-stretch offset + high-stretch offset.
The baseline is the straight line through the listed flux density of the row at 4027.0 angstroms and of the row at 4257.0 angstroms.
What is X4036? -14.1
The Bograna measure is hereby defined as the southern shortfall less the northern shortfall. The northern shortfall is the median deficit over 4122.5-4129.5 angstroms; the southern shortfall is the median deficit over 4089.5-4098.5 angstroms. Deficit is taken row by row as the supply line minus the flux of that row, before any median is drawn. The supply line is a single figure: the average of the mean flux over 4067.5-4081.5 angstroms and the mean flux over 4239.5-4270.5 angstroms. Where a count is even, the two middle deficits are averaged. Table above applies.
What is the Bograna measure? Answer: -1.7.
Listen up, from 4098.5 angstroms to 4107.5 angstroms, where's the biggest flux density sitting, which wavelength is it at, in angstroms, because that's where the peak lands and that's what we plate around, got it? 4106.0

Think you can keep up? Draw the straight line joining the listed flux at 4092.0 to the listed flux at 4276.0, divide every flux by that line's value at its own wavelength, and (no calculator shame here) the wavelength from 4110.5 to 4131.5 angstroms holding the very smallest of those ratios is 4119.0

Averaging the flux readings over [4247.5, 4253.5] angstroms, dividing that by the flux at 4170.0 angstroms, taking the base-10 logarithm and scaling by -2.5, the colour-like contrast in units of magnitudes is 0.2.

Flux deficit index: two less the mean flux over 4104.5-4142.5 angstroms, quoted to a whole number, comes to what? -53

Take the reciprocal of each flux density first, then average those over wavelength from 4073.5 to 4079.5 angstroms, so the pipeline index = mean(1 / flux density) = 0.0201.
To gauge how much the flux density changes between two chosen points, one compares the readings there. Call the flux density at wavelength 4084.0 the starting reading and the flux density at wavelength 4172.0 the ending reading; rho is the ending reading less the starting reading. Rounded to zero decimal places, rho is 2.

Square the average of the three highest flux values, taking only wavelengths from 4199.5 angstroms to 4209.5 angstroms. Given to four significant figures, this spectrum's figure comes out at 3684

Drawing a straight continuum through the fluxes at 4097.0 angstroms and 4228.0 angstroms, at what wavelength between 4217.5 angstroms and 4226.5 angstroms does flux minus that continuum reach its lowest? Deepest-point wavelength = 4226.0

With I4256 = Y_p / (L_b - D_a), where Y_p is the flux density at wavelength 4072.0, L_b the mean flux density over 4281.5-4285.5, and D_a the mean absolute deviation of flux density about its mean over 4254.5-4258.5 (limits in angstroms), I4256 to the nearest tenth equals 0.9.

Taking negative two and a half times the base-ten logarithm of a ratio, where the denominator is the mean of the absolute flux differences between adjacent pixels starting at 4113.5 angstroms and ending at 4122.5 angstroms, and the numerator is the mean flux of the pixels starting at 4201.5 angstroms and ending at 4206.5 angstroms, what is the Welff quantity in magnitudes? -3.0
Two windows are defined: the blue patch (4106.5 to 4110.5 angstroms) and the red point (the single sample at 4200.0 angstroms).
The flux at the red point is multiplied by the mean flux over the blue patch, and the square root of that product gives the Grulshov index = 51.4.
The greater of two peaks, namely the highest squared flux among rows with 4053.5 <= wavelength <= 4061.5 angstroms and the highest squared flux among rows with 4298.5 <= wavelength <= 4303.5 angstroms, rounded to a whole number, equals 3624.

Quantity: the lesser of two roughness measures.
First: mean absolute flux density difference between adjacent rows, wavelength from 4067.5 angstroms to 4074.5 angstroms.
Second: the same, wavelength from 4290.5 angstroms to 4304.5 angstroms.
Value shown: 5.00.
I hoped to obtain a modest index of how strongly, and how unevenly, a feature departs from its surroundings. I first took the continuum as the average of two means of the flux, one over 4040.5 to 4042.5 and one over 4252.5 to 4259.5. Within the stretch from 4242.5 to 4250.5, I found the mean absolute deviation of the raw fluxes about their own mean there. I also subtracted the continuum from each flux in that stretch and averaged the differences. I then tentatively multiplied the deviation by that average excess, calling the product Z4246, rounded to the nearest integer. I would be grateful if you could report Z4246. -14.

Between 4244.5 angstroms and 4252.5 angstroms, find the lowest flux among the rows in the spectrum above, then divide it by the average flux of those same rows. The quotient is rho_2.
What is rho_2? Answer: 0.79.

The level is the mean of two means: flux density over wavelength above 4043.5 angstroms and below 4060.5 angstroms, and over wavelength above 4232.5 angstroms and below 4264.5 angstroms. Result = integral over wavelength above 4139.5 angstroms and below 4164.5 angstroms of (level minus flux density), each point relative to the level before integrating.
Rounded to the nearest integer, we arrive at -130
